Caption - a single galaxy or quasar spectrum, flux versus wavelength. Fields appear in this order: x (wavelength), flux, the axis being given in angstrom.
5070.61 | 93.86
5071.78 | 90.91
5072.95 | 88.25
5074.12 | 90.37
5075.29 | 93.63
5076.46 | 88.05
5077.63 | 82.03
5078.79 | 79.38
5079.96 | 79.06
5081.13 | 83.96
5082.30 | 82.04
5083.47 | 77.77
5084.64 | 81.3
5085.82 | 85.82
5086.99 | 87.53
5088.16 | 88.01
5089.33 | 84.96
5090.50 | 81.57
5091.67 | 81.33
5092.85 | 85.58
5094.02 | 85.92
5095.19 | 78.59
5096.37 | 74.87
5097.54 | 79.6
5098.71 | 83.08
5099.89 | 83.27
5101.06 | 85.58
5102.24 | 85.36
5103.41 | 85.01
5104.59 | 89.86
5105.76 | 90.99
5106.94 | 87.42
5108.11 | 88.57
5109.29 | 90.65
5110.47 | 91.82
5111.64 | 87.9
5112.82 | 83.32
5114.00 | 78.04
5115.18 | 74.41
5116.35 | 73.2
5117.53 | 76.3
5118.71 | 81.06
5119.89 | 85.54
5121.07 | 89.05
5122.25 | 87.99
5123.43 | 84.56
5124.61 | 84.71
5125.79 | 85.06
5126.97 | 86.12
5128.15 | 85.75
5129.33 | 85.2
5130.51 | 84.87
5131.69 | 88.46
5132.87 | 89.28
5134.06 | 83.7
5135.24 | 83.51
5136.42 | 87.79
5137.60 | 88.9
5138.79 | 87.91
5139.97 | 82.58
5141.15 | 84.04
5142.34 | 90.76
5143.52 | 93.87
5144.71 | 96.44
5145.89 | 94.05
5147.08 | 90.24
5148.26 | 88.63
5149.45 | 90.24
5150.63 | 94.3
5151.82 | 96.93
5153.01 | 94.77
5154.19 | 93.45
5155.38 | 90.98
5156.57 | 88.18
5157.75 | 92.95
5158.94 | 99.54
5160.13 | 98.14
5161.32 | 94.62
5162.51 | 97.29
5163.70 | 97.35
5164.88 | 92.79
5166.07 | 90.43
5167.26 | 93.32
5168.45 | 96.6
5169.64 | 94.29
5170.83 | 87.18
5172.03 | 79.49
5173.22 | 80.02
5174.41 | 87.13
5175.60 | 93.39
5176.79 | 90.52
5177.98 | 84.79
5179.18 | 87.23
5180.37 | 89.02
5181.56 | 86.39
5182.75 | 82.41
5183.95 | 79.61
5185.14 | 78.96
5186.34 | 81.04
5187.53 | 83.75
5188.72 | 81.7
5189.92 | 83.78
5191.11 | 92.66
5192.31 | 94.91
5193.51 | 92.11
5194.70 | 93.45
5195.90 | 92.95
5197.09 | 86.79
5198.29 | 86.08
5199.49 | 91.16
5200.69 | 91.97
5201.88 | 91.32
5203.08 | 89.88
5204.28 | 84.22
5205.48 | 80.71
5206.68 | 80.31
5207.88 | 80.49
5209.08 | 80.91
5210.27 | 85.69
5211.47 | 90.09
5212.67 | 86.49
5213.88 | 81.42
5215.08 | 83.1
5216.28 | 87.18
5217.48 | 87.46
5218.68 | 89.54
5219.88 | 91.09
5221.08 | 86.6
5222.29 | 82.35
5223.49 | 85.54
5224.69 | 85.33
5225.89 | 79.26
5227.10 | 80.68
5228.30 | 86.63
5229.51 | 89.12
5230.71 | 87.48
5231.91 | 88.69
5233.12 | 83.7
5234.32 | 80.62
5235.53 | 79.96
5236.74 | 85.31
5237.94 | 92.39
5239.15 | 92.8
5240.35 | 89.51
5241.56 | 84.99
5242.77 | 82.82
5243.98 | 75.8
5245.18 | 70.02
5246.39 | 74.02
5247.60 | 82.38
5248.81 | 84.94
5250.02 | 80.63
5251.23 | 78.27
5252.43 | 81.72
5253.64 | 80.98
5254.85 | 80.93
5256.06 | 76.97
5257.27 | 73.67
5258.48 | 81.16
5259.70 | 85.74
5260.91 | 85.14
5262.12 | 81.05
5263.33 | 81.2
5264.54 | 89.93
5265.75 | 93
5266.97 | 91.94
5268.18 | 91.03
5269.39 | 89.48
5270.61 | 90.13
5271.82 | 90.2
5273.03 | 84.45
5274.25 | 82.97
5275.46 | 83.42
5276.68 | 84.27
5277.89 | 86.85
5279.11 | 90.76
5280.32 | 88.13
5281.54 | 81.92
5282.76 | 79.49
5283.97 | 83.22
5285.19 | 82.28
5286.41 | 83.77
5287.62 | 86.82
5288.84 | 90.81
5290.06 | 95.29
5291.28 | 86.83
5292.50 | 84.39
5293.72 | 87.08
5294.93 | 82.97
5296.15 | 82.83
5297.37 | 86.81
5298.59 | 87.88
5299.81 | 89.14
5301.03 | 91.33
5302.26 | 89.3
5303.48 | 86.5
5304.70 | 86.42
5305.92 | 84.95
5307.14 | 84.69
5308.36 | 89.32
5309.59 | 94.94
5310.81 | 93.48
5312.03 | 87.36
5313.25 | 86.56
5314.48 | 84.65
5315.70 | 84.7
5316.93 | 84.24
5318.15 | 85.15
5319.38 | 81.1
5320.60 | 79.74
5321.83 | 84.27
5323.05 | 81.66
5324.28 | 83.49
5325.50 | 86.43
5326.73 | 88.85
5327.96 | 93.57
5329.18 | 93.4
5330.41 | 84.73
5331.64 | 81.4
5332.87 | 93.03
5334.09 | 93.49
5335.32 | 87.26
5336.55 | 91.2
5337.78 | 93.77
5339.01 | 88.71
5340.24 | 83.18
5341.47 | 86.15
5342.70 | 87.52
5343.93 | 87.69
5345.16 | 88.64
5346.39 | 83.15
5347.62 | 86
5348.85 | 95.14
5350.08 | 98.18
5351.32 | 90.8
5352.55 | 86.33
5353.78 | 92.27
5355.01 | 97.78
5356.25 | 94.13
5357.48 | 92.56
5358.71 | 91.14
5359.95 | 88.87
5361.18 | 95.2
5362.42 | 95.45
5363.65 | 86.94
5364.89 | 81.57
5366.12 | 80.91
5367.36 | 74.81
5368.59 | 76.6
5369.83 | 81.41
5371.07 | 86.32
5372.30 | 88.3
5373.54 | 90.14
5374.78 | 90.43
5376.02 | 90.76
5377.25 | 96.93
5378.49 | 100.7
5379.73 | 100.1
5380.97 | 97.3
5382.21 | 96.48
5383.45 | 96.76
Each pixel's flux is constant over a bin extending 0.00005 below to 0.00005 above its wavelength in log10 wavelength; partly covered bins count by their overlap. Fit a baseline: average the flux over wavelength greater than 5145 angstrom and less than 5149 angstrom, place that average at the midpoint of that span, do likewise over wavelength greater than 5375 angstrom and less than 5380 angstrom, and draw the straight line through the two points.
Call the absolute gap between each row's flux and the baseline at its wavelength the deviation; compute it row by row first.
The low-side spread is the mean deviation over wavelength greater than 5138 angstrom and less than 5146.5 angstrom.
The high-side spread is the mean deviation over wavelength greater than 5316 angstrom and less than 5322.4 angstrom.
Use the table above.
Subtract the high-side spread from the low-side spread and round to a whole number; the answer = -8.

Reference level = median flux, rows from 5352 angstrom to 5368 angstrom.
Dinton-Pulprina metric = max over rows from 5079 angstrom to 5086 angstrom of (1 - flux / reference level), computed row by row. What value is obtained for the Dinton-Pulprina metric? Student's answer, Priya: 0.147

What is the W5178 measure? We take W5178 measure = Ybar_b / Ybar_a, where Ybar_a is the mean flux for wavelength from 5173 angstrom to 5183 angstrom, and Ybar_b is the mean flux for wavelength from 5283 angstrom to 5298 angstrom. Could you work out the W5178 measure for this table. 0.99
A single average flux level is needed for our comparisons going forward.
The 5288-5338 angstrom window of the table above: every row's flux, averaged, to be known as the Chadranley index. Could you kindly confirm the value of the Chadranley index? 87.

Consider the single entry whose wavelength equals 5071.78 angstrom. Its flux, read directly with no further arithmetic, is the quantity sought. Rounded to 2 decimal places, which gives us 90.91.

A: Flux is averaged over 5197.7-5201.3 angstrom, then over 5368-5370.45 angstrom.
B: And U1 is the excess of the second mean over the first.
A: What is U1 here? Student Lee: -11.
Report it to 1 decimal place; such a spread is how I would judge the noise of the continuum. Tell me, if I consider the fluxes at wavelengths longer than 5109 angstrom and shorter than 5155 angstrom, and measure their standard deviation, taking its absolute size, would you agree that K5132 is 5.6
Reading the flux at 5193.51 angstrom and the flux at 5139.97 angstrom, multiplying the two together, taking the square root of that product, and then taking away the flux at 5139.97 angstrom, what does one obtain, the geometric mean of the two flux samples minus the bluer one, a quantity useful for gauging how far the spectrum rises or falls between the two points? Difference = 5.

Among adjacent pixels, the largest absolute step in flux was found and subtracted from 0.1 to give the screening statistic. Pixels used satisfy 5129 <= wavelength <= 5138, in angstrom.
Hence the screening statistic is -5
